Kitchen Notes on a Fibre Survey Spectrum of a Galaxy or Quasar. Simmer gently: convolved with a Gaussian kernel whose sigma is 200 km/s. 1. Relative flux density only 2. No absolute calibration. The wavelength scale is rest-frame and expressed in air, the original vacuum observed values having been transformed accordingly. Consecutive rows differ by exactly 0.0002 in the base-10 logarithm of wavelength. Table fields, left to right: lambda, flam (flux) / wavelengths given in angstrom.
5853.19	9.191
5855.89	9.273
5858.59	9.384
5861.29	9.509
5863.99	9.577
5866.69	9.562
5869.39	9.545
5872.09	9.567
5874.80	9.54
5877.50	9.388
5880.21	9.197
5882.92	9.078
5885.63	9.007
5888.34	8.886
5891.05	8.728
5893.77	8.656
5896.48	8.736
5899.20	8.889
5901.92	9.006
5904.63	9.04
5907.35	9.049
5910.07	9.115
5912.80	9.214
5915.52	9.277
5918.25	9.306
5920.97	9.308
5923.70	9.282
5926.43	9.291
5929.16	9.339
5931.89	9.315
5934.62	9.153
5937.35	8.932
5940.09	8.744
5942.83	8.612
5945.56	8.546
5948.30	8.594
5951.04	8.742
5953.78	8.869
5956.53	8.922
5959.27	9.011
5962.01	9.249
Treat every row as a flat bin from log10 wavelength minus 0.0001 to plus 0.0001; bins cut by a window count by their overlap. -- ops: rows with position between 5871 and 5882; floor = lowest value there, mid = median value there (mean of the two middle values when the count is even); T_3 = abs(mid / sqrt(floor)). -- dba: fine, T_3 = 3.12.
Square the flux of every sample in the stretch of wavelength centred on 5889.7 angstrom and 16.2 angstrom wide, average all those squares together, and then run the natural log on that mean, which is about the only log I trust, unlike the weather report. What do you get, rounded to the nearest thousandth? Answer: 4.361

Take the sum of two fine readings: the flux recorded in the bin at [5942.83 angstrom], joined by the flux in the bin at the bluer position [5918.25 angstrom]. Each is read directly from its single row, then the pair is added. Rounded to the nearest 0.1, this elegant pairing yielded 17.9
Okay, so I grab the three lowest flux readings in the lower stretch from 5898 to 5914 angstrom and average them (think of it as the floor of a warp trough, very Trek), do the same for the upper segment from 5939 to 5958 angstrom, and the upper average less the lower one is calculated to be -0.39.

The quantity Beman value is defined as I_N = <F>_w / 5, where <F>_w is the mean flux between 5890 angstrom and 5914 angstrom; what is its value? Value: 1.79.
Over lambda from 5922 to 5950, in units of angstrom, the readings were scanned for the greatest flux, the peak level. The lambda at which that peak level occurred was 5929.16 angstrom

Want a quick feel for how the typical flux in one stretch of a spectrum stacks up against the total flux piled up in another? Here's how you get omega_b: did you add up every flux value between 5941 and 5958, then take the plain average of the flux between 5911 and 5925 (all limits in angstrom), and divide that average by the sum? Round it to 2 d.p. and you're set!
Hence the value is 0.18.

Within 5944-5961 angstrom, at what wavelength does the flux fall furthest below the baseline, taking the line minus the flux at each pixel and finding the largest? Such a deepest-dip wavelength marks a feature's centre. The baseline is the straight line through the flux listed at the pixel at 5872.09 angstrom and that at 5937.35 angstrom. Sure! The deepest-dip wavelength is 5945.56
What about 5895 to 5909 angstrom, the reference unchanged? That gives 5896.48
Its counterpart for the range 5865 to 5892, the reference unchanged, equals 5891.05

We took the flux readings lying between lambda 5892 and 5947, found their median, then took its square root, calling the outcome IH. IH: 3.01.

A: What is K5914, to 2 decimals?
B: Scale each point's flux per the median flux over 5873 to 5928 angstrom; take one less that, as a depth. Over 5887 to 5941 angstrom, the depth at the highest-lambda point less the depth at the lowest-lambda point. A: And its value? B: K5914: 0.02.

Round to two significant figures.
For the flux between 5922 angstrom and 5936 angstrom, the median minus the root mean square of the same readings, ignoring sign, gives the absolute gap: 0.015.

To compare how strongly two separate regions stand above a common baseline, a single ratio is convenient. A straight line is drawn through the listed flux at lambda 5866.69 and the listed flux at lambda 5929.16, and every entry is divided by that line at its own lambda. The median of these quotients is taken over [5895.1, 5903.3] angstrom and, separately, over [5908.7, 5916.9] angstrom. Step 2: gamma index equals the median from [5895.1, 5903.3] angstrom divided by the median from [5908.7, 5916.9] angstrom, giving 0.96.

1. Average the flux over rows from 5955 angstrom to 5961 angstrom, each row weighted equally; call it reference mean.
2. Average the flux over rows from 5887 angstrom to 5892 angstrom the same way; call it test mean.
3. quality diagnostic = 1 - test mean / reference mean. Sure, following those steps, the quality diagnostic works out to 0.018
